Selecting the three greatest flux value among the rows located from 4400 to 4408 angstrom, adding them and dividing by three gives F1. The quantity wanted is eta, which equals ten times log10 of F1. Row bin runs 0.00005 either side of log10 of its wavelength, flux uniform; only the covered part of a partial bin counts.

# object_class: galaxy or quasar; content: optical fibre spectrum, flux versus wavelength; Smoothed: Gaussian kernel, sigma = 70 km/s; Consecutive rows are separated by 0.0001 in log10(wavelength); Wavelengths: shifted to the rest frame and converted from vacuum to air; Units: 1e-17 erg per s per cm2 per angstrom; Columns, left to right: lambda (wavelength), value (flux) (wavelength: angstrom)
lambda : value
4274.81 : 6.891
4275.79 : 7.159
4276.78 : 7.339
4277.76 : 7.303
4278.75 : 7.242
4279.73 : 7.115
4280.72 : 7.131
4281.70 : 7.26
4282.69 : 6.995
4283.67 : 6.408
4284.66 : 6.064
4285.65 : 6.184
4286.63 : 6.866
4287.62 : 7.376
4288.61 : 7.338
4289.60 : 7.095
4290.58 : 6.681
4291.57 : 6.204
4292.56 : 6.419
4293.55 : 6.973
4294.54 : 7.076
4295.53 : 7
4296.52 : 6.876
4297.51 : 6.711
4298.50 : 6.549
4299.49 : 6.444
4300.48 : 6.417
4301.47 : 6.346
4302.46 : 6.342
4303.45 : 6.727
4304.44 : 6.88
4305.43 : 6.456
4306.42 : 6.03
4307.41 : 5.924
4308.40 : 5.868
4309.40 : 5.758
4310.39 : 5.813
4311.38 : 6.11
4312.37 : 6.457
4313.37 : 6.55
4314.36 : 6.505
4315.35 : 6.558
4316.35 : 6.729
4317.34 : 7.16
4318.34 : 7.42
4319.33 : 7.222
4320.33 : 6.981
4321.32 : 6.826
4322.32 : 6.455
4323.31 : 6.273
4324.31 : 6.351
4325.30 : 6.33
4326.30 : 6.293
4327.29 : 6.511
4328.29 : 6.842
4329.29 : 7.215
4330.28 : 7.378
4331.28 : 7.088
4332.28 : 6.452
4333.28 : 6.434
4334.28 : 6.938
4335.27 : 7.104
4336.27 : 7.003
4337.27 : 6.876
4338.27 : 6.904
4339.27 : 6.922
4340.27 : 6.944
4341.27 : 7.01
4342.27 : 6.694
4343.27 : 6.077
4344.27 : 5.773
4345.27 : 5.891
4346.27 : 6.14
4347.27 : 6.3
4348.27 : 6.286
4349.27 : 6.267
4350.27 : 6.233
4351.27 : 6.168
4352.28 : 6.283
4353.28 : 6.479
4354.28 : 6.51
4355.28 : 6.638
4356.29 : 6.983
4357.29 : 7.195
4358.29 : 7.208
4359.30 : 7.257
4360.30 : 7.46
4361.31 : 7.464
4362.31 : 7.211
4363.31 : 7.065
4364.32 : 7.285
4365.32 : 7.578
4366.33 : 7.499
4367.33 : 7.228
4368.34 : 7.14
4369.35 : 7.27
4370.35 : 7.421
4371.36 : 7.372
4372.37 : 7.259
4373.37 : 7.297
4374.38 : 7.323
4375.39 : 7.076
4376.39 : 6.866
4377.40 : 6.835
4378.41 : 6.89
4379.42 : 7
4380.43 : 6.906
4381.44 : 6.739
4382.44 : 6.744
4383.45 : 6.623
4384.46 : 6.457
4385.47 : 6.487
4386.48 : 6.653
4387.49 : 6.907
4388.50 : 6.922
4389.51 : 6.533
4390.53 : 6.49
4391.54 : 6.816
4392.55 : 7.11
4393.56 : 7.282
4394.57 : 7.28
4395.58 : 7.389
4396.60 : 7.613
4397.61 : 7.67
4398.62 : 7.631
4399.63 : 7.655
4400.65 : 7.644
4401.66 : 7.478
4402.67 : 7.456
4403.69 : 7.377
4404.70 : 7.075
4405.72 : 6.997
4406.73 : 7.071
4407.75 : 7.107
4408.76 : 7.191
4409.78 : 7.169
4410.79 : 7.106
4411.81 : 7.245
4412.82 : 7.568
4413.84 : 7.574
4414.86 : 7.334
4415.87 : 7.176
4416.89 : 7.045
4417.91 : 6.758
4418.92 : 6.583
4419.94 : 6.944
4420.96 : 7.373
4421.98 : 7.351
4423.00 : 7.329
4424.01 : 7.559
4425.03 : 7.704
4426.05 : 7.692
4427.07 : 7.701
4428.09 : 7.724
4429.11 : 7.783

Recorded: 8.77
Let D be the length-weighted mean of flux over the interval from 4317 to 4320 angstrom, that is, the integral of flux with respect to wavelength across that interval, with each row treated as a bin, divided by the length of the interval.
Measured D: 7.2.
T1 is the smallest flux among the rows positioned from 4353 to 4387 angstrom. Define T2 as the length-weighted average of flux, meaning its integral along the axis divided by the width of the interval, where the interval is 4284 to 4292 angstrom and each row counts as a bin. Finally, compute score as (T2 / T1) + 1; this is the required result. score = 2.04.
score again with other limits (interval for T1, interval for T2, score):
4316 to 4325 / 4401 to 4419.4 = 2.15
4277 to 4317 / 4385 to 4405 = 2.25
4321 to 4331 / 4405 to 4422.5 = 2.14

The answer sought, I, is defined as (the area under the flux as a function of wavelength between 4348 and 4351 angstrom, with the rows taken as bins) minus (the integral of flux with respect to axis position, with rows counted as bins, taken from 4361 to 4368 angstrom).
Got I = -33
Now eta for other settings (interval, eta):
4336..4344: 8.44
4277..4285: 8.61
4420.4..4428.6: 8.87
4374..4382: 8.53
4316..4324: 8.61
